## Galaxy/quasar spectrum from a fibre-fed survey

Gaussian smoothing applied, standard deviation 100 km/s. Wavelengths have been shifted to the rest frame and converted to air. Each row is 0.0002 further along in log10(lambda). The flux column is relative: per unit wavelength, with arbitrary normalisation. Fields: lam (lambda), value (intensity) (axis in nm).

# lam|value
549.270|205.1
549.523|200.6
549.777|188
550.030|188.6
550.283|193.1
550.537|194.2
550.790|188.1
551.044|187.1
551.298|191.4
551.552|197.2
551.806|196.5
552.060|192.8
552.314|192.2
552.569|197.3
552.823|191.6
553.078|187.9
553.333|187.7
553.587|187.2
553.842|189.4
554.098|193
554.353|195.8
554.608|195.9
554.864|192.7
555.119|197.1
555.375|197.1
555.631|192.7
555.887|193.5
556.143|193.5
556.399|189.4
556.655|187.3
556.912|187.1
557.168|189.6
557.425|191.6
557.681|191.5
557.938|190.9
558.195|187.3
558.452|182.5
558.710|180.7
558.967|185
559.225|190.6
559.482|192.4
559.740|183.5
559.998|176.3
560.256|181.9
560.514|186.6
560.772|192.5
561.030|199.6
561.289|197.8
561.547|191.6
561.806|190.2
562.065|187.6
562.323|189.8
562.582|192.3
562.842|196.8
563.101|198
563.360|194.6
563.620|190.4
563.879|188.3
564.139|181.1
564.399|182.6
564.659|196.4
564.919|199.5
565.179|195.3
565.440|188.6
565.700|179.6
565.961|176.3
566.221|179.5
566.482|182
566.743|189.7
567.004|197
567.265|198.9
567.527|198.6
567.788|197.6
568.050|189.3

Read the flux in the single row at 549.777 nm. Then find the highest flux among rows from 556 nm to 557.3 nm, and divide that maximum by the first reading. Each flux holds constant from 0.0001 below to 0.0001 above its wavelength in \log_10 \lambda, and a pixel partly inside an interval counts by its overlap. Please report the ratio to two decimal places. 1.03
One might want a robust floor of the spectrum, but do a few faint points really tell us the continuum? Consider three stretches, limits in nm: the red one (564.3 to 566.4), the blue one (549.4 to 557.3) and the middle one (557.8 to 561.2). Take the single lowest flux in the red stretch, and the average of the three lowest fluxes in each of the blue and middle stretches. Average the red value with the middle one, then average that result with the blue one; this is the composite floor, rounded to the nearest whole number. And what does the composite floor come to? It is 183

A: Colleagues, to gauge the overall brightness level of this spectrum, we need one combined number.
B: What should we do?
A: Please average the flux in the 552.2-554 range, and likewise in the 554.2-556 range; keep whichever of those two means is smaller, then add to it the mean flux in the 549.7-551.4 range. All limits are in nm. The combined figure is 381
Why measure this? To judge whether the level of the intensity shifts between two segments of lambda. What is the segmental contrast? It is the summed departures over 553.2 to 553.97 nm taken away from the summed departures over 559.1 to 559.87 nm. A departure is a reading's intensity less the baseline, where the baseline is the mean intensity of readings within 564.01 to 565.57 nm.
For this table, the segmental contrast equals 2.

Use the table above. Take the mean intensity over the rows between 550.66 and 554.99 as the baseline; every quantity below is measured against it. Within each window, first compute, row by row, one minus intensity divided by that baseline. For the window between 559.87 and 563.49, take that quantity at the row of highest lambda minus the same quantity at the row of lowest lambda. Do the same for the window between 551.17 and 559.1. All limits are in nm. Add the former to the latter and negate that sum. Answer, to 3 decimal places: 0.062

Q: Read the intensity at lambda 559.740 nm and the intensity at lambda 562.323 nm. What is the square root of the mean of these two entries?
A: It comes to 13.7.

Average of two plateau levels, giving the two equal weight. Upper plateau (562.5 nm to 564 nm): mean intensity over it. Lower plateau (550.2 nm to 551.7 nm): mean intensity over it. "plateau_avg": 193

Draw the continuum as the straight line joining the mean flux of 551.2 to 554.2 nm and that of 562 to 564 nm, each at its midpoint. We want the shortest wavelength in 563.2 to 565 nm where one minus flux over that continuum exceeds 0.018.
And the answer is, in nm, 563.879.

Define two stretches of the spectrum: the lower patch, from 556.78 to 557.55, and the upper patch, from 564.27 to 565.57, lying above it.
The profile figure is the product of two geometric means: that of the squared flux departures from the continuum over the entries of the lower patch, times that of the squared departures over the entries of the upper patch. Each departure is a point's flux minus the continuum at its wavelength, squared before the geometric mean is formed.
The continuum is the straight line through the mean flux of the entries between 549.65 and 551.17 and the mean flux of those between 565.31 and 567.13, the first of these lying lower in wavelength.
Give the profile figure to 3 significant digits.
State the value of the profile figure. 140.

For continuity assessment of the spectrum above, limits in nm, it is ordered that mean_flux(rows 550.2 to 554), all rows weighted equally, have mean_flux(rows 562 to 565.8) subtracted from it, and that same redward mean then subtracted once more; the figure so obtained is -190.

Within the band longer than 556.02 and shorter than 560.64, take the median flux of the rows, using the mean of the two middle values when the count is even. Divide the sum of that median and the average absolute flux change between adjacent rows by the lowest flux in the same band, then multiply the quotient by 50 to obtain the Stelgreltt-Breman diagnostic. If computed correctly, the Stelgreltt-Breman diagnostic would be 54.1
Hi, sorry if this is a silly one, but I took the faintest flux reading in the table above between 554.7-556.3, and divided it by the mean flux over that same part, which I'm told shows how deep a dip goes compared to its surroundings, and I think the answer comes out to 0.99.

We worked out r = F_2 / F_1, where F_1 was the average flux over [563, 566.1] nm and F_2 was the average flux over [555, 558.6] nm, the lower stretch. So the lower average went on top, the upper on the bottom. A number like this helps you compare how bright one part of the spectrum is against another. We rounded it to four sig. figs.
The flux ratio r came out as 1.008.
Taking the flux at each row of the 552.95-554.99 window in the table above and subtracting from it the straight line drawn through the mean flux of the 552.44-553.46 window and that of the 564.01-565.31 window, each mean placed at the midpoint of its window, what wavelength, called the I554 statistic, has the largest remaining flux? 554.608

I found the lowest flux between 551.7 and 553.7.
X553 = 187.2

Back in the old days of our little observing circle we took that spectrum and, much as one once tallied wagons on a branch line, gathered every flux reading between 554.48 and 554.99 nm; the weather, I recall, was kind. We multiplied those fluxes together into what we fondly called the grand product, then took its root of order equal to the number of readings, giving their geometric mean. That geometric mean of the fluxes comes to 194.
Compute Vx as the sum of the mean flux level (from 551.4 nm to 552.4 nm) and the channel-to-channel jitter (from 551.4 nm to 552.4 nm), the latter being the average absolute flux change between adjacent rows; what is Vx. 196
